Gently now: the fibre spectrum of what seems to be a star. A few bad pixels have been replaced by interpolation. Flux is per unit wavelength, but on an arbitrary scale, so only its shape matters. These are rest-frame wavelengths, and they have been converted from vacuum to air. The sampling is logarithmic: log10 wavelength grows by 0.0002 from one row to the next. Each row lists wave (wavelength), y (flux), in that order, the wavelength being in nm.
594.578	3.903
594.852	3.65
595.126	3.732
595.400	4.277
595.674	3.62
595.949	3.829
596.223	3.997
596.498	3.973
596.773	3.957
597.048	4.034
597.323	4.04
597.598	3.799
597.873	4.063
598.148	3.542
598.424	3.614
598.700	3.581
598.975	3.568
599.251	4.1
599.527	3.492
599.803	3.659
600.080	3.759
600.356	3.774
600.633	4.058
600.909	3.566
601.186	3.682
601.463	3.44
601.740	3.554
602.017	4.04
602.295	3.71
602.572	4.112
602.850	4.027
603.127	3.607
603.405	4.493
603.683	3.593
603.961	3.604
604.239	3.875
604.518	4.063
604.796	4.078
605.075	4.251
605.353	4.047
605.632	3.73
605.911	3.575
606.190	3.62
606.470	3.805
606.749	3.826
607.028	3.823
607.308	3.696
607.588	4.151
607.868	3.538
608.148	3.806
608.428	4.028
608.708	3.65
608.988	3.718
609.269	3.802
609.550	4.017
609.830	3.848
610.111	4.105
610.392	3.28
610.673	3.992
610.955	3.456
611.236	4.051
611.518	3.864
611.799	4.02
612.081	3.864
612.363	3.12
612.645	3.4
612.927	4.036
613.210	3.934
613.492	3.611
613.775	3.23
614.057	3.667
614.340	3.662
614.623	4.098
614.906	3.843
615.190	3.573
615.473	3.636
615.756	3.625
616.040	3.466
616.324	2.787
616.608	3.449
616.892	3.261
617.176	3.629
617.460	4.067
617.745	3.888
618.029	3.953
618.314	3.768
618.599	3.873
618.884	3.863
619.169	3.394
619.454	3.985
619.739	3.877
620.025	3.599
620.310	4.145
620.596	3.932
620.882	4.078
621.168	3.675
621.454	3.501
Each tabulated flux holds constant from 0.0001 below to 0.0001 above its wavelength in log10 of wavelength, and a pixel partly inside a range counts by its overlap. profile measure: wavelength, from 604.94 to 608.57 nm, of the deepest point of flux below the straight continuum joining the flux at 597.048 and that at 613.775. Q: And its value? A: 605.911 nm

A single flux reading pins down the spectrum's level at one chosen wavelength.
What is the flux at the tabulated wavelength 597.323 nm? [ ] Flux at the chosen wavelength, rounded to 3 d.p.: 4.040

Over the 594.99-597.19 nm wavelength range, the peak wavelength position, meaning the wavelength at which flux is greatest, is 595.400 nm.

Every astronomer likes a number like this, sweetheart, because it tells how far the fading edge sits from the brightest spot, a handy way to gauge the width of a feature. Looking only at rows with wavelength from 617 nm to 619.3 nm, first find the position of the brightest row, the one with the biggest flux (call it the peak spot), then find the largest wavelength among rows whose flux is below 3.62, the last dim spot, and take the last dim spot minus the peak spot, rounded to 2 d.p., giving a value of 1.71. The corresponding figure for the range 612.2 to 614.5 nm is 0.85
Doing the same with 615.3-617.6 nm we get -0.57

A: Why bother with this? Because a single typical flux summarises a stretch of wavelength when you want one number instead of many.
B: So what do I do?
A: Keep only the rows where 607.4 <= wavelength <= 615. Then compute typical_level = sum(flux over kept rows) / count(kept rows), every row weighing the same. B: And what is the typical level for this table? 3.77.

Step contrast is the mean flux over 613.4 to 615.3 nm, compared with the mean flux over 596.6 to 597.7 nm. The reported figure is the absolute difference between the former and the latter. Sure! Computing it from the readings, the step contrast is 0.29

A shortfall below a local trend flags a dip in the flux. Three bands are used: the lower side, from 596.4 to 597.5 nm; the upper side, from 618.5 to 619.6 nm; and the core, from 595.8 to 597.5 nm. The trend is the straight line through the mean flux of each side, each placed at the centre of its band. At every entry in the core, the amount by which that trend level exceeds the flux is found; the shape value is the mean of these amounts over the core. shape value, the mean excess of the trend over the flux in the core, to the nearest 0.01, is 0.03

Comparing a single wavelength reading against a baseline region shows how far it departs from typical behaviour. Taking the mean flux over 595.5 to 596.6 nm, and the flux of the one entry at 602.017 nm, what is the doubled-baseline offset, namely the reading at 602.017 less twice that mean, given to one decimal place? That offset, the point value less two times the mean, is -3.7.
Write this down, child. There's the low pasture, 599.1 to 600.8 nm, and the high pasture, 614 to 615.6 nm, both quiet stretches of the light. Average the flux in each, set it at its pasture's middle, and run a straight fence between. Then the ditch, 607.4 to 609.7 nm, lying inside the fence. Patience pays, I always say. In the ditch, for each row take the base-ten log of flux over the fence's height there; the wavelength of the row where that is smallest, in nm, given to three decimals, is 607.868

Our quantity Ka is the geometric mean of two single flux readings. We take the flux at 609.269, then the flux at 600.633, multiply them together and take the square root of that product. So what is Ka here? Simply 3.93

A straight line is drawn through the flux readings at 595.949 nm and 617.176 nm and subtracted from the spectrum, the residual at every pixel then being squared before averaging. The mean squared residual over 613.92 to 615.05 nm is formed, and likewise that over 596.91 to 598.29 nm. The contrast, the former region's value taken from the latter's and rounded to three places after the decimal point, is -0.013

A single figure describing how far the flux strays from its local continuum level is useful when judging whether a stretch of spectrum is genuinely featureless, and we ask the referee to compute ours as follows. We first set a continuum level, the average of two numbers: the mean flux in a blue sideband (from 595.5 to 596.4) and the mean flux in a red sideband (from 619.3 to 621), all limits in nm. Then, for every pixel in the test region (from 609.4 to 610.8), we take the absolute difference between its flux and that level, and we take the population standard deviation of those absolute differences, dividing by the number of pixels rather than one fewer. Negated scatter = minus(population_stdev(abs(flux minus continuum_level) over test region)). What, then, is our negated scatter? -0.20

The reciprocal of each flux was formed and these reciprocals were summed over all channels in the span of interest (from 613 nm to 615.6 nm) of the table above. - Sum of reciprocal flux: 2.4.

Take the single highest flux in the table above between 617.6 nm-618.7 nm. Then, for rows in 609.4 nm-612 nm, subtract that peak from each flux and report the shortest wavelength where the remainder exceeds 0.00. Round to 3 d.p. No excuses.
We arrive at 609.550 nm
